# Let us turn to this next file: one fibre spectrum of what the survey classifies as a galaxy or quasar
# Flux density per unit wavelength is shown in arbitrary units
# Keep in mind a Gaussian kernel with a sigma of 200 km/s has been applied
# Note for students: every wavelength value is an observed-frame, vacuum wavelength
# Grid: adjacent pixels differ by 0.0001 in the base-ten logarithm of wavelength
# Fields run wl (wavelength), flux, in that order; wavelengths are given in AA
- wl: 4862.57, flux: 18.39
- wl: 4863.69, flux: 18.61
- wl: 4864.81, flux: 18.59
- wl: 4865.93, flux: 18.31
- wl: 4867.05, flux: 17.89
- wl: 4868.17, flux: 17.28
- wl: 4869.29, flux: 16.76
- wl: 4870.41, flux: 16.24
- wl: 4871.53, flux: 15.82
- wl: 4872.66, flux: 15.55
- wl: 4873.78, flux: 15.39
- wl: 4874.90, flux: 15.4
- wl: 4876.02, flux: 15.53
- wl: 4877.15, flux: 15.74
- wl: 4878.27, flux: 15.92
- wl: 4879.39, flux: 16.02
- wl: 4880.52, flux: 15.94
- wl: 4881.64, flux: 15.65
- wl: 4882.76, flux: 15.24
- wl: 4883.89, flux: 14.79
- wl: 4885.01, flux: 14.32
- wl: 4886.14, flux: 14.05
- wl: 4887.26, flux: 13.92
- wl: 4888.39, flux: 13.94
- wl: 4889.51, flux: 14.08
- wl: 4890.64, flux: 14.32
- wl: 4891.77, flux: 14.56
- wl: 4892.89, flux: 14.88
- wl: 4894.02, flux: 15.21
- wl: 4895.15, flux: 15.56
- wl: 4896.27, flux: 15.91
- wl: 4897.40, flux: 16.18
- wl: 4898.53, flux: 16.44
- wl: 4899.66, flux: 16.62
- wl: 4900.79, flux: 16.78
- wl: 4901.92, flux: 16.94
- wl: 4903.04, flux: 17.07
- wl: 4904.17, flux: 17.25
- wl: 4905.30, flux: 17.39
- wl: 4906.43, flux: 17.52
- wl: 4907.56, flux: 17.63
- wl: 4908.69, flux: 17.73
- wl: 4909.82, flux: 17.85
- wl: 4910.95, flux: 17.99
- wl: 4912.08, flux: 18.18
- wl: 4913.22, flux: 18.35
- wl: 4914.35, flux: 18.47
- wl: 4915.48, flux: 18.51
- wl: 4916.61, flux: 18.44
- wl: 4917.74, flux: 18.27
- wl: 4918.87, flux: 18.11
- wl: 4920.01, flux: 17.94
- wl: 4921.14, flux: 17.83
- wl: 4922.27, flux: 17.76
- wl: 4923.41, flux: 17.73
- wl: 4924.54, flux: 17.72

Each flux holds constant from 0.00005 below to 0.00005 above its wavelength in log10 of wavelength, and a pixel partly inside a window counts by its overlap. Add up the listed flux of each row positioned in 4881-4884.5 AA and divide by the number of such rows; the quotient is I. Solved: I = 15.2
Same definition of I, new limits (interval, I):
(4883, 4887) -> 14.4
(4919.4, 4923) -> 17.8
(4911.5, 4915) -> 18.3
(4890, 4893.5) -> 14.6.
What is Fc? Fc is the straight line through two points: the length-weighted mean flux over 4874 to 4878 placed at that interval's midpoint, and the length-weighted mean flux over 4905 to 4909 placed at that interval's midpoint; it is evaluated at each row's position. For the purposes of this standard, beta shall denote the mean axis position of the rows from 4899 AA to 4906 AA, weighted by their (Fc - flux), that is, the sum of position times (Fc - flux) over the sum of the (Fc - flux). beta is 4901.5 AA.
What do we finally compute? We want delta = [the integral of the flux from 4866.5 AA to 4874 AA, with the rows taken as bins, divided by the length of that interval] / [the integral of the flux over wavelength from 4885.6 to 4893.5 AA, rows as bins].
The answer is 0.146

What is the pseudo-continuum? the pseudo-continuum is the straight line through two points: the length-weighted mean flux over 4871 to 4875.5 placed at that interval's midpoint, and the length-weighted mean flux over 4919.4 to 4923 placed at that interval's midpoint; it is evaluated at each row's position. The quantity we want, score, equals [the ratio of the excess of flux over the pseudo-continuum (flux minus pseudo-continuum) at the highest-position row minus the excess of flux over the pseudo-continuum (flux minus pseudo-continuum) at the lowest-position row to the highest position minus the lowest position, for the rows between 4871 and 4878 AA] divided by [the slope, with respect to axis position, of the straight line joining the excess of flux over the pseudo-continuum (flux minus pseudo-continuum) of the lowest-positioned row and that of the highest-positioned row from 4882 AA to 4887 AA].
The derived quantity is 0.2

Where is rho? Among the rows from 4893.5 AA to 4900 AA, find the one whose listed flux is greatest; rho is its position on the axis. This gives 4899.66 AA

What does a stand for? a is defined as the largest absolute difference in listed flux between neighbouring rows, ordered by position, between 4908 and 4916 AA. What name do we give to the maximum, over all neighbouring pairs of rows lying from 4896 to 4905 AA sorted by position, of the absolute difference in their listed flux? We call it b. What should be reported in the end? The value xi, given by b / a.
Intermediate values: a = 0.19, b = 0.27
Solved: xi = 1.4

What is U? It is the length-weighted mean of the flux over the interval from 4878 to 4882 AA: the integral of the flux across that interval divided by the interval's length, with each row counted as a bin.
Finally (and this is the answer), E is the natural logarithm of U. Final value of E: 2.77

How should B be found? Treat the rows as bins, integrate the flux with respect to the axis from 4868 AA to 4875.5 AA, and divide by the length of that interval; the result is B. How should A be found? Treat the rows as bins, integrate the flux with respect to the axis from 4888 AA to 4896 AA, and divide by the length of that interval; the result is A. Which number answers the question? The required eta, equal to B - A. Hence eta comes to 1.3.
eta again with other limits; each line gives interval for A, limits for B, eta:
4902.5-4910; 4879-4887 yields -2.4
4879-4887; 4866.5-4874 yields 1.4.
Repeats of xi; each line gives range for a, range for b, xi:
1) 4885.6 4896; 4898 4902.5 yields 0.5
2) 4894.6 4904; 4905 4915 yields 0.5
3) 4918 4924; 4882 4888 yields 2.8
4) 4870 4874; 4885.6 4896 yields 0.8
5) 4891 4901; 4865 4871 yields 1.7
